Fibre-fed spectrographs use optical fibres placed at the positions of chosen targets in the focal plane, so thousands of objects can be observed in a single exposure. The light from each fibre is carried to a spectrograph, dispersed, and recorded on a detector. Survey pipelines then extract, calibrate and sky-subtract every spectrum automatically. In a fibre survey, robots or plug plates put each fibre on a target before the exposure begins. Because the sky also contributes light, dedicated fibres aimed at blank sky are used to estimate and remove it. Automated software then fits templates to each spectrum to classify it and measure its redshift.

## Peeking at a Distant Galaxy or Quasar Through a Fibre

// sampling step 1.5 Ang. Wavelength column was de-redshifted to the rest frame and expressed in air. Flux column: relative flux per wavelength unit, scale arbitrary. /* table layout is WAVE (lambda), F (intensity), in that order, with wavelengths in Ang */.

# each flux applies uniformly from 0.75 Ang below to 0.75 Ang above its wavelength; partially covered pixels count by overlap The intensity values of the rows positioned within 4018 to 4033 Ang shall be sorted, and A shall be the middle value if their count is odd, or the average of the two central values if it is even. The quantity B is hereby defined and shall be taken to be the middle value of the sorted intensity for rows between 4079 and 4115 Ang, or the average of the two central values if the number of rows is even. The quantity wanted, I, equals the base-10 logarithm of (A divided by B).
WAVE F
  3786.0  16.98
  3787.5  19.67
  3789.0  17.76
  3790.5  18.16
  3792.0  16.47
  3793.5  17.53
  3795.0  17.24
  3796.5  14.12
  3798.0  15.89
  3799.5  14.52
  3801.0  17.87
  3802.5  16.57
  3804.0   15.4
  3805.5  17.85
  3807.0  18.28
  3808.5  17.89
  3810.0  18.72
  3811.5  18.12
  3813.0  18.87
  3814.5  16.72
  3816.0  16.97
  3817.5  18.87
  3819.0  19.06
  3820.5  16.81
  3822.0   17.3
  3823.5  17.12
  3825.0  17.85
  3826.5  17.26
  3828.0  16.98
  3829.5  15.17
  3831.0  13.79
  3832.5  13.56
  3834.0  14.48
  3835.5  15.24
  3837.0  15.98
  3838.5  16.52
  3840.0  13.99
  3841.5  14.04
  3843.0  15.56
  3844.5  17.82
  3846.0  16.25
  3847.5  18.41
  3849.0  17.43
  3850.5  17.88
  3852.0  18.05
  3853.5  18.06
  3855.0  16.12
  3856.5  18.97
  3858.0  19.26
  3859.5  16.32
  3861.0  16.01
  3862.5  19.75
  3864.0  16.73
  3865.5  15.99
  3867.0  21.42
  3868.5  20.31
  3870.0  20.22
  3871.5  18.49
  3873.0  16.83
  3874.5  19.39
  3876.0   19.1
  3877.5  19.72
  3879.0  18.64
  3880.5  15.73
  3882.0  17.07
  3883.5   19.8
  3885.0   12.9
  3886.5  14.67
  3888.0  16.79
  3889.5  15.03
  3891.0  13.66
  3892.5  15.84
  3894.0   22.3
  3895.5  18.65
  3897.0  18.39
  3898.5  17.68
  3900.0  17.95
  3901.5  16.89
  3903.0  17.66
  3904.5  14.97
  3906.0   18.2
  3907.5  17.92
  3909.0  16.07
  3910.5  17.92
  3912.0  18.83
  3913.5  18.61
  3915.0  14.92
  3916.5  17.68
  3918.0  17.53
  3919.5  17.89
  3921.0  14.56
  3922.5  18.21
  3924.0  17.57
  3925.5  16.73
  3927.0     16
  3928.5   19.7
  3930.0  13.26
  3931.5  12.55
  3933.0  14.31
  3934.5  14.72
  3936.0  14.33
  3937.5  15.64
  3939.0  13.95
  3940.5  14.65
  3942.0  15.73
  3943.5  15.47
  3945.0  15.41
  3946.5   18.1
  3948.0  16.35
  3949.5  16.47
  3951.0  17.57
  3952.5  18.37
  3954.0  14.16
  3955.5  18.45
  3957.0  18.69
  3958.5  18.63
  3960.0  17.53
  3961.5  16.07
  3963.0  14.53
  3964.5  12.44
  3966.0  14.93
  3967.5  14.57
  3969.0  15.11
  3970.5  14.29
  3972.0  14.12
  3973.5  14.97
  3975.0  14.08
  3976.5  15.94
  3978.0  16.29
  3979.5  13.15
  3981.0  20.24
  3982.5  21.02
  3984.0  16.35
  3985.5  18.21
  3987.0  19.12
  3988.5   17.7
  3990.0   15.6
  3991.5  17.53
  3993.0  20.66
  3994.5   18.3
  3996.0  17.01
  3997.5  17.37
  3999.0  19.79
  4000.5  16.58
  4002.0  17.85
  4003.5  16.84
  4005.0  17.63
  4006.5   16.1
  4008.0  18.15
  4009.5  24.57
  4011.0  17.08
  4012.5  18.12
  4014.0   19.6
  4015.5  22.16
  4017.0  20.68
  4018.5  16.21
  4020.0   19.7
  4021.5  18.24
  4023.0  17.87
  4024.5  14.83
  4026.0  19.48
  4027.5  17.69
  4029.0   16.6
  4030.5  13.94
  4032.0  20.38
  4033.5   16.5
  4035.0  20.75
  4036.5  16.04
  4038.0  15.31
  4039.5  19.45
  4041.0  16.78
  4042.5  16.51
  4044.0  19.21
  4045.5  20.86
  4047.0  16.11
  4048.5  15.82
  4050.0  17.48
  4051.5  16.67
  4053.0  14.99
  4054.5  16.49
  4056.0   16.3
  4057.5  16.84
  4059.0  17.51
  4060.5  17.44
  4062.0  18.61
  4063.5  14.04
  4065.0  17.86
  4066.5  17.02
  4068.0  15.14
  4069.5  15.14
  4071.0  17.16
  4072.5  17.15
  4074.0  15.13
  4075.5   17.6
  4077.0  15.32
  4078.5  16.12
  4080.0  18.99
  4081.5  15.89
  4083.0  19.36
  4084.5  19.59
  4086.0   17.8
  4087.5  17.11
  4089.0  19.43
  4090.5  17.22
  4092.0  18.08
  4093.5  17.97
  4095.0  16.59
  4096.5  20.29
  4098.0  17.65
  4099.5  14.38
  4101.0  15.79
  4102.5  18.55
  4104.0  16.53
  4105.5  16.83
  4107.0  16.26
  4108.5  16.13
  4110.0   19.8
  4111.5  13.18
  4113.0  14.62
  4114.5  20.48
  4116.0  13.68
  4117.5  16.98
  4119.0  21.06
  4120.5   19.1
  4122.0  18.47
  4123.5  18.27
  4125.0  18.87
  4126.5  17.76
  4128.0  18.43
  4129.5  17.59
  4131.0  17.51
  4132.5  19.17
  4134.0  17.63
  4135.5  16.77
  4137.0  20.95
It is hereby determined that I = 0.009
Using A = 17.8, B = 17.4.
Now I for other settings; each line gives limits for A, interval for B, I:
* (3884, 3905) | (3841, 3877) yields -0.028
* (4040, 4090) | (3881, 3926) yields -0.015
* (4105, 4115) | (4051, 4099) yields -0.023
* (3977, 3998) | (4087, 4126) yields 0.004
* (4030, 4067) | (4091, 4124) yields -0.014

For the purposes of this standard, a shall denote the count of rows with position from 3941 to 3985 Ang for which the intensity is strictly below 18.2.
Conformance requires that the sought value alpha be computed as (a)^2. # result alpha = 529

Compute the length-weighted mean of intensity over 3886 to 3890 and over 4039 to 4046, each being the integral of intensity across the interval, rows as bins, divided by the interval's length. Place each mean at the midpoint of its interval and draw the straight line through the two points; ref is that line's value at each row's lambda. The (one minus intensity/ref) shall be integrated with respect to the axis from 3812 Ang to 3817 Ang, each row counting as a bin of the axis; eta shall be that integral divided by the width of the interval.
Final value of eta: -0.24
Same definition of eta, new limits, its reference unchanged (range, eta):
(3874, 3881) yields -0.21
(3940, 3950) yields 0.04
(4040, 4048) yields 0.03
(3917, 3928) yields -0.05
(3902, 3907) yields -0.07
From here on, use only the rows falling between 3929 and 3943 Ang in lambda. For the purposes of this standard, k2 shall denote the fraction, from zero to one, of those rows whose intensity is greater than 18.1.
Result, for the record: 0.00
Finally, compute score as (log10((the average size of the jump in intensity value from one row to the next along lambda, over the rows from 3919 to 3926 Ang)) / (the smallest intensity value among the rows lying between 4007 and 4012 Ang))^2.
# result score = 0.0004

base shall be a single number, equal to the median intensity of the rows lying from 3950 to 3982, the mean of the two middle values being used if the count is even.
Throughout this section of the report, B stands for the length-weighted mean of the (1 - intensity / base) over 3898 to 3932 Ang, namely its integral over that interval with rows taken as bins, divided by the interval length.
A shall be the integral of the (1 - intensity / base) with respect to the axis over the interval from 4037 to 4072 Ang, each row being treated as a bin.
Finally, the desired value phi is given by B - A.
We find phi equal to 4.0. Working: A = -4.14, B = -0.12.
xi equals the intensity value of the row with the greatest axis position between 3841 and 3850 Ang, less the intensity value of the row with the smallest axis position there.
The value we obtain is 3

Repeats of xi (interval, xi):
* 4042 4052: 0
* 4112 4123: 4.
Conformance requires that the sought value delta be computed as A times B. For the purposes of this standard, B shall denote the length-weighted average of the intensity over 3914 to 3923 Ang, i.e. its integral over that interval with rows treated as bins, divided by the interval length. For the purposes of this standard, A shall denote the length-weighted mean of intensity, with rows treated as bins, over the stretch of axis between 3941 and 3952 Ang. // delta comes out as 276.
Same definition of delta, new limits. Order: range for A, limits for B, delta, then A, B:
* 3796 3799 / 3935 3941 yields 220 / 15.0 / 14.6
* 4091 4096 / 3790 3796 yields 304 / 17.7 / 17.2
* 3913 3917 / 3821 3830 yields 288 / 16.9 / 17.0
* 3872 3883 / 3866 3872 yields 362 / 18.1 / 20.0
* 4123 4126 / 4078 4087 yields 333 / 18.5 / 18.0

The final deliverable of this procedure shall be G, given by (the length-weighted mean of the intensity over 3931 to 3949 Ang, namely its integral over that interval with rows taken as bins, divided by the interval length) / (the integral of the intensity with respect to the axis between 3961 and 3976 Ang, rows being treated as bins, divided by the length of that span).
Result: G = 1.04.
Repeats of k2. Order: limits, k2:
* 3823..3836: 0.00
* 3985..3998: 0.44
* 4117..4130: 0.67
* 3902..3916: 0.33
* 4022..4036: 0.33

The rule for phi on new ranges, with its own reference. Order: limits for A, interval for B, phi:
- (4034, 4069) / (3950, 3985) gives 4.5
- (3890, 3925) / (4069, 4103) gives 5.1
